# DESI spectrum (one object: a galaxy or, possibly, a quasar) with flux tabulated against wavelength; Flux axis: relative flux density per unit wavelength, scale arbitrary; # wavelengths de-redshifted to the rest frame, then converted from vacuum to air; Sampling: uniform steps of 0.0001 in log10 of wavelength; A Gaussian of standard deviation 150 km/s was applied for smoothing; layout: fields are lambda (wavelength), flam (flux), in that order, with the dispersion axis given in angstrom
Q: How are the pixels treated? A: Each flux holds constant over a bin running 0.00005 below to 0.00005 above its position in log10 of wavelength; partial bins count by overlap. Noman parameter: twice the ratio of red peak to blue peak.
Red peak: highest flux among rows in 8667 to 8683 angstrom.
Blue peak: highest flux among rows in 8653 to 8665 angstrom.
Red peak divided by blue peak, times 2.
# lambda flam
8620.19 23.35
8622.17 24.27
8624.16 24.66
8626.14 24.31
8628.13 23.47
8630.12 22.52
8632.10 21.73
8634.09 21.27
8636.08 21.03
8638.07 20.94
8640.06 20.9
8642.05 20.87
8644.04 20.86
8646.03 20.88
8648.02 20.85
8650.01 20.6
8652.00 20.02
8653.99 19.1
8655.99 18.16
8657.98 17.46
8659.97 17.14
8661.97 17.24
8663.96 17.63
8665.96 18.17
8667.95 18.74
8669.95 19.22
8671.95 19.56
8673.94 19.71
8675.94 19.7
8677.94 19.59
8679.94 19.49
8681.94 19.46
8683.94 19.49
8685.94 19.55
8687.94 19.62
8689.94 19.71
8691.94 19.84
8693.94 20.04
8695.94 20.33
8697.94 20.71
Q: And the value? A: 2.1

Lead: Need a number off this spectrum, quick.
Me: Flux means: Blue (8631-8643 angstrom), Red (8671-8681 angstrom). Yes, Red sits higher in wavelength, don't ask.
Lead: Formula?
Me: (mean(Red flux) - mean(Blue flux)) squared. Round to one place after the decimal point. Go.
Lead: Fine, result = 2.3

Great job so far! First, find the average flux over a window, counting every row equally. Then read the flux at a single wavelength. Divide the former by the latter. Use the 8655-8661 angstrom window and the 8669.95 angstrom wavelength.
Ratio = 0.92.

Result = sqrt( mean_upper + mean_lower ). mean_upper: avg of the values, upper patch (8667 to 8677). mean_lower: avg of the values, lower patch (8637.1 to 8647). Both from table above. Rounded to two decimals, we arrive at 6.35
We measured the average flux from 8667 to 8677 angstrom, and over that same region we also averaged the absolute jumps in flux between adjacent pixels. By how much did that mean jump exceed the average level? -19.1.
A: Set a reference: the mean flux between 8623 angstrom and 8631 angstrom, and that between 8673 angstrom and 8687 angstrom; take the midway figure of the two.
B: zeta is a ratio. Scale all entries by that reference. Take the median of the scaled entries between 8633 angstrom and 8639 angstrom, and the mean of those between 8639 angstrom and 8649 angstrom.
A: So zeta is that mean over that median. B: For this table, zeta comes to 0.99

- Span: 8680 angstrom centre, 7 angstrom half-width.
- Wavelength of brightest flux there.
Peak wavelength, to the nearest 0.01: 8673.94 angstrom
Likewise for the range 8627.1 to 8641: 8628.13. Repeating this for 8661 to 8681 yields 8673.94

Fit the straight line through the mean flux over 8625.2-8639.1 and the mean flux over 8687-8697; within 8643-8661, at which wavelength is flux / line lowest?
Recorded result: 8659.97 angstrom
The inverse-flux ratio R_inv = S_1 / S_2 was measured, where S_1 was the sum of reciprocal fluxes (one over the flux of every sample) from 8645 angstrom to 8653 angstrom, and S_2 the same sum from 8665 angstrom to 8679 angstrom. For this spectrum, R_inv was 0.53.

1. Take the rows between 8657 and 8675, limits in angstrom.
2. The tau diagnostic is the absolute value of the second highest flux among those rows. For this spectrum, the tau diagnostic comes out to 19.6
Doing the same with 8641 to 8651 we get 20.9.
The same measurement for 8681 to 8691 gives 19.6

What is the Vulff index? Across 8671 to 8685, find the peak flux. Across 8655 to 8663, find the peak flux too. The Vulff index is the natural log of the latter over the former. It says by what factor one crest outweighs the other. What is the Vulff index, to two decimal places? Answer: -0.08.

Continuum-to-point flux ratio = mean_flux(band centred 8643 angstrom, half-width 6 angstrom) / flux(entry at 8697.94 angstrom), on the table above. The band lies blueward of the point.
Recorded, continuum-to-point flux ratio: 1.01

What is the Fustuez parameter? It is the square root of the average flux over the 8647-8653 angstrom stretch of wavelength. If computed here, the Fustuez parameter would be 4.53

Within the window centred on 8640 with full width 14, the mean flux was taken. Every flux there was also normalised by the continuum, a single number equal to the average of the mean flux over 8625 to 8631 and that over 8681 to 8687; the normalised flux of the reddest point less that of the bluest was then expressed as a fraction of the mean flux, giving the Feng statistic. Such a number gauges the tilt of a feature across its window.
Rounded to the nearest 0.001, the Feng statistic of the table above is -0.001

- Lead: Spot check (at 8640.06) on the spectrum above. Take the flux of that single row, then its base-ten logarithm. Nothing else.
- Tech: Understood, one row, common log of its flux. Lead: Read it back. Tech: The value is 1.320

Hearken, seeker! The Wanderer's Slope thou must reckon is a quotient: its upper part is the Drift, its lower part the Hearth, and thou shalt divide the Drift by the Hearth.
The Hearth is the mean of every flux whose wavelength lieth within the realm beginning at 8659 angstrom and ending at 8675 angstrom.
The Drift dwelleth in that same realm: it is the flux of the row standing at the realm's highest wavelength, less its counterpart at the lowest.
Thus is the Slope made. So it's 0.14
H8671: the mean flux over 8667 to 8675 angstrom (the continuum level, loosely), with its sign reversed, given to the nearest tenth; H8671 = -19.3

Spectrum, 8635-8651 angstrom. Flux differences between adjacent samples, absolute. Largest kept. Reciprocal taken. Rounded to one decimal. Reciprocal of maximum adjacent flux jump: 4.0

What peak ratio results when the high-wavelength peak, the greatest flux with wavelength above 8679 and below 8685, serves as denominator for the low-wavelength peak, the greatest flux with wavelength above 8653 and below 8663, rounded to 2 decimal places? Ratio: 0.98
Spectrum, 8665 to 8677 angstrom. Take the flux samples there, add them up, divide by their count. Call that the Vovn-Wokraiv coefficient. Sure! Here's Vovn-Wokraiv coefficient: 19.2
